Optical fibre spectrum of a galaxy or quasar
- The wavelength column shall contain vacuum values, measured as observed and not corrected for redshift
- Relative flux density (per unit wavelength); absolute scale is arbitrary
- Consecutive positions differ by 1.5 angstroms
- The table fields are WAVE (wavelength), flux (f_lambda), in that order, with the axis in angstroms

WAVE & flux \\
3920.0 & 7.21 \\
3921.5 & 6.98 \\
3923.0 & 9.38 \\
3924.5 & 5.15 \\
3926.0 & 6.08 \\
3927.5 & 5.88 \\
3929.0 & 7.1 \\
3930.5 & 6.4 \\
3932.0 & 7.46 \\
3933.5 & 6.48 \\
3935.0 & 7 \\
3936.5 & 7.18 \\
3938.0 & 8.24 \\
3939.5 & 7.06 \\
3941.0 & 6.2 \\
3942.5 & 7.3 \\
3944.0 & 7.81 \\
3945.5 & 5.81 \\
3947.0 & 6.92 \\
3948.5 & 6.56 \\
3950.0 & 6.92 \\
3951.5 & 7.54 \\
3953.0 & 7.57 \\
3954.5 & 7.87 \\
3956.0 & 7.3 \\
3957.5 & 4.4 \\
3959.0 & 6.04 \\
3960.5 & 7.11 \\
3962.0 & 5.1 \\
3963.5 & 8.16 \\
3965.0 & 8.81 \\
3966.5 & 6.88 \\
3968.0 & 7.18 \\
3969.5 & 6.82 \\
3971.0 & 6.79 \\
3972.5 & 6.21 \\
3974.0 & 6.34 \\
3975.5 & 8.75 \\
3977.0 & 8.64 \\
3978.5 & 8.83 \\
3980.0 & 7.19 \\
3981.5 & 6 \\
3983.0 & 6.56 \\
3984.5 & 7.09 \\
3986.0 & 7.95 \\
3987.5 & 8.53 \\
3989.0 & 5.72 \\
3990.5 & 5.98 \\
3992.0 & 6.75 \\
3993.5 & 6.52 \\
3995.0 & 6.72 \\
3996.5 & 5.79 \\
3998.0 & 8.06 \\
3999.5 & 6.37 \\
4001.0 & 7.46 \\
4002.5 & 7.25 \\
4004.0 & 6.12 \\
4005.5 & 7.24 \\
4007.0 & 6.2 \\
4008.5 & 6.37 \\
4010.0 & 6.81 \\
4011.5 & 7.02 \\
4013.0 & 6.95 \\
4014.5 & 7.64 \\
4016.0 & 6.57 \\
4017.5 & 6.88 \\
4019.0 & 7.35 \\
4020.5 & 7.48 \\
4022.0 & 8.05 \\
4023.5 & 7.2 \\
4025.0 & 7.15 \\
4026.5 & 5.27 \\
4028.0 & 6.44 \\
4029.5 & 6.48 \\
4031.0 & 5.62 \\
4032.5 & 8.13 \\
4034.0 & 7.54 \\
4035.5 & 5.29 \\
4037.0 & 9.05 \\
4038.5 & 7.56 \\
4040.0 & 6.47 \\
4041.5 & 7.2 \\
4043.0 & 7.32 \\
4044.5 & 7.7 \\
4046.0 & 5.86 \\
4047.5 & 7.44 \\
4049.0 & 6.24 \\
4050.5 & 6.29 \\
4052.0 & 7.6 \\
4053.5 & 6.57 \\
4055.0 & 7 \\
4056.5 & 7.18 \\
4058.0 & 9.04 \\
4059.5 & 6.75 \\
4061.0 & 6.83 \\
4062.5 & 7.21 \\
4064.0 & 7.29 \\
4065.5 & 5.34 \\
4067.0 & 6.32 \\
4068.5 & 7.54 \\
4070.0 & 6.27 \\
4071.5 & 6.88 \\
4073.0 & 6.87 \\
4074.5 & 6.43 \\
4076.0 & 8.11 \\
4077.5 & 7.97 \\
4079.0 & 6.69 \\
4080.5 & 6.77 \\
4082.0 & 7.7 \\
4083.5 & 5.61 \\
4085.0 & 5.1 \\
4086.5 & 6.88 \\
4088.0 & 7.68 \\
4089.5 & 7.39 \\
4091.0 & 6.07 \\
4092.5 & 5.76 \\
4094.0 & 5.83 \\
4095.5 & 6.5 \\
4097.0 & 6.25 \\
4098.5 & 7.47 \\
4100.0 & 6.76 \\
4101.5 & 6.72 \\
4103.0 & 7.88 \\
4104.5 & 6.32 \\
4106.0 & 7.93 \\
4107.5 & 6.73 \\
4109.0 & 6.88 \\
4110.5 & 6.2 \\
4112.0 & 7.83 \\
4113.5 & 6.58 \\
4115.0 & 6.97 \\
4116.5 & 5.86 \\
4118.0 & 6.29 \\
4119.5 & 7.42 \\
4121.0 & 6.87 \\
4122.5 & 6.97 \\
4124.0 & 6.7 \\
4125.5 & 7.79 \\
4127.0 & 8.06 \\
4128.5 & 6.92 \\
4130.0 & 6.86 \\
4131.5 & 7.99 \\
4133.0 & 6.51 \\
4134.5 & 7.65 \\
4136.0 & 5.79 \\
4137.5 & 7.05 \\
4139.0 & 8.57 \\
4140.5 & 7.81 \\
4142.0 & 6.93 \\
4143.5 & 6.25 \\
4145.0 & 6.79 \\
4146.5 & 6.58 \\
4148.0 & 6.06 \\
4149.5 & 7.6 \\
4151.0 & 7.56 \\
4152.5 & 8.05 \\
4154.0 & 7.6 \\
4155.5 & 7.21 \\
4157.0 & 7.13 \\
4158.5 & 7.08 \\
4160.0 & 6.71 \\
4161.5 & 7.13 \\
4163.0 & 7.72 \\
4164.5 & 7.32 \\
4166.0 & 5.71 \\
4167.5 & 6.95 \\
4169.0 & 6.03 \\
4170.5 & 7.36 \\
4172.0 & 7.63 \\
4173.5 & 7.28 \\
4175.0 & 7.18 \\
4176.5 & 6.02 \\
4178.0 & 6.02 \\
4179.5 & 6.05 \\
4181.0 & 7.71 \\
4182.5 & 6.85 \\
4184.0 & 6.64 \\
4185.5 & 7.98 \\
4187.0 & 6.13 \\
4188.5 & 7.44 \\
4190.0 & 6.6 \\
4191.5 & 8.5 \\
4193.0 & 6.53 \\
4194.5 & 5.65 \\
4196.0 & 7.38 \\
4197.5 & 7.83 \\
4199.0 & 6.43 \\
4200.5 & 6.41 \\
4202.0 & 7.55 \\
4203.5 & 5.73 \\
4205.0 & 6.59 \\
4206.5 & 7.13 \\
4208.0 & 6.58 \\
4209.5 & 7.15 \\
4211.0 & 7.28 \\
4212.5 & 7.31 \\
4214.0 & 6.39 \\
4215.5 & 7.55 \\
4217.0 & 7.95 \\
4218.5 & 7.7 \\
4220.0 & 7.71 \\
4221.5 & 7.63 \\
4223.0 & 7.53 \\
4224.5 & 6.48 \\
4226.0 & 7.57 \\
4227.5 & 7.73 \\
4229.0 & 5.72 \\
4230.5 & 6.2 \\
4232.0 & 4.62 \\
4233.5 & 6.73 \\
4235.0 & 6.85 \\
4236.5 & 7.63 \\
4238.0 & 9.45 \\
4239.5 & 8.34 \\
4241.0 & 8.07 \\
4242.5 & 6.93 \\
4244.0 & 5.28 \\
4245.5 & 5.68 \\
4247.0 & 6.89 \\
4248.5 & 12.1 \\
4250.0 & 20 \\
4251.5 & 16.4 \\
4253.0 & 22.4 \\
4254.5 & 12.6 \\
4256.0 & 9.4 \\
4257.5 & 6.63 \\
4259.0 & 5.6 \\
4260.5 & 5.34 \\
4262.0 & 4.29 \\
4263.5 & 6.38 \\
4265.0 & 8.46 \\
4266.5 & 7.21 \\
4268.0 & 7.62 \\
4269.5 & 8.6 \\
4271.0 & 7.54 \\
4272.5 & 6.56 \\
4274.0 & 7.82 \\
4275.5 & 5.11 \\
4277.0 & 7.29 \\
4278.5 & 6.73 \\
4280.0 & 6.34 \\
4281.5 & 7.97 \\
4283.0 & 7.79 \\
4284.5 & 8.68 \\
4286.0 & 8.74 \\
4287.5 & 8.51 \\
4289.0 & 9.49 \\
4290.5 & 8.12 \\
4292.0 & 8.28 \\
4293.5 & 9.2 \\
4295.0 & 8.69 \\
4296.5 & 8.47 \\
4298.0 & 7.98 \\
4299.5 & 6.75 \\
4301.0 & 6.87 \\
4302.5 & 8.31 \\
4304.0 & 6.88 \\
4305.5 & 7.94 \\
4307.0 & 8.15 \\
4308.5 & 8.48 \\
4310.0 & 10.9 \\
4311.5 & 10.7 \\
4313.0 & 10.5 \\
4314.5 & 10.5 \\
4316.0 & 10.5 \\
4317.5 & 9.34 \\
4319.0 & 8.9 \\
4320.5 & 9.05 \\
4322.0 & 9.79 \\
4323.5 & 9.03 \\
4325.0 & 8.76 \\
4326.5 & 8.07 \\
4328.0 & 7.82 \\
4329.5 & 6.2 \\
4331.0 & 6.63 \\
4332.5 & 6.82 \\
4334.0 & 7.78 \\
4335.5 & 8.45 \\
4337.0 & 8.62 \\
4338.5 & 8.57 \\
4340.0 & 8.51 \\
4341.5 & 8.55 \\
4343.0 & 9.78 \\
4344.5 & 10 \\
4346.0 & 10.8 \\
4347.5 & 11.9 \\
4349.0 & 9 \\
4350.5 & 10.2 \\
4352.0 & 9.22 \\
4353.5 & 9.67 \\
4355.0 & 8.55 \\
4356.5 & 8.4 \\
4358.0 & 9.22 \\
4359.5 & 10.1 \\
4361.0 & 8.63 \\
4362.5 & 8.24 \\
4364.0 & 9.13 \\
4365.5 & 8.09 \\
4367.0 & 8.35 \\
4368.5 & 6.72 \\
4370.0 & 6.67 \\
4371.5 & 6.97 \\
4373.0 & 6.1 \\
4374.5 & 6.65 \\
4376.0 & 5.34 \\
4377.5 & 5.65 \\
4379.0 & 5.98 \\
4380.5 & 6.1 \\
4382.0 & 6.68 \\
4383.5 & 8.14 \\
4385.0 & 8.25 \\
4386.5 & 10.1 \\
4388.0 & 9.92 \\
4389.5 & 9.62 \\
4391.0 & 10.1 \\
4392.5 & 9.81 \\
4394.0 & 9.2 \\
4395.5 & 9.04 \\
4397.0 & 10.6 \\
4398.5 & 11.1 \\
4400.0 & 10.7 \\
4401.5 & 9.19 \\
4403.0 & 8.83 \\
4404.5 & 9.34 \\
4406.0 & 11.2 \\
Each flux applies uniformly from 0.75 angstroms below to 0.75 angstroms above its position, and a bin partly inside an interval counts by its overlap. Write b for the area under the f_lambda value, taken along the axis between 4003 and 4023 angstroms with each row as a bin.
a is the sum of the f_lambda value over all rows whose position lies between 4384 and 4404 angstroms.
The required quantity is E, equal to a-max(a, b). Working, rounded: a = 126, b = 140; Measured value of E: -13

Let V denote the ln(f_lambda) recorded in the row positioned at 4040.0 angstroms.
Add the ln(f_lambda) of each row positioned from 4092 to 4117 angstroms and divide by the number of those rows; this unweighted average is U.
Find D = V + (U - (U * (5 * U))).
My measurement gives -14.3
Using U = 1.90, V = 1.87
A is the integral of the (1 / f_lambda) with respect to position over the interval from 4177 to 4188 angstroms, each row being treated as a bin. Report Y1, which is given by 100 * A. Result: 164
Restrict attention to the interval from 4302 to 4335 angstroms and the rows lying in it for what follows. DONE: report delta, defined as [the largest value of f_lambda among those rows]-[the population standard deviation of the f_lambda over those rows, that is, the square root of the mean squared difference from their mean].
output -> 9.5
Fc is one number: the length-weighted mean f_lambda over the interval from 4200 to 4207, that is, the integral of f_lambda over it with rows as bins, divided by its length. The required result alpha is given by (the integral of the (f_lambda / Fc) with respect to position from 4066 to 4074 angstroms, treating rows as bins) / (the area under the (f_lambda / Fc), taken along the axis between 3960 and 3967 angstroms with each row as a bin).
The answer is 1.06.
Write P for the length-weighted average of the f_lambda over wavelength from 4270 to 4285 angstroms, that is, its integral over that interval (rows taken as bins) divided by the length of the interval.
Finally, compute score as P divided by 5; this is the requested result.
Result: 1.44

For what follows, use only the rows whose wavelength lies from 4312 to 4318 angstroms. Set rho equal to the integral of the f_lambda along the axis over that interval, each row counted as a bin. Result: 61.6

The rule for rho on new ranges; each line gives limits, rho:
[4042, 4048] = 42.4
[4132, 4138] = 40.7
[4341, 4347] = 59.5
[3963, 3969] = 46.2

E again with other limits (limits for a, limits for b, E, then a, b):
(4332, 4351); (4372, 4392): -33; 119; 152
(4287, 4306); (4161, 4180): -24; 105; 129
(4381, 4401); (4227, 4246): -7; 123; 130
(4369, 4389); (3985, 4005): -45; 93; 137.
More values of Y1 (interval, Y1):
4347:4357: 106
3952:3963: 175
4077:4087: 154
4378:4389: 146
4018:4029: 160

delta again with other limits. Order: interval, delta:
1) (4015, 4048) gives 8.1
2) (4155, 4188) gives 7.3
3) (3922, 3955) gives 8.5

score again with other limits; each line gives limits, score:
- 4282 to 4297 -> 1.72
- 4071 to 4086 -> 1.36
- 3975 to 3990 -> 1.50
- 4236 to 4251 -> 1.84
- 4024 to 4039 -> 1.37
